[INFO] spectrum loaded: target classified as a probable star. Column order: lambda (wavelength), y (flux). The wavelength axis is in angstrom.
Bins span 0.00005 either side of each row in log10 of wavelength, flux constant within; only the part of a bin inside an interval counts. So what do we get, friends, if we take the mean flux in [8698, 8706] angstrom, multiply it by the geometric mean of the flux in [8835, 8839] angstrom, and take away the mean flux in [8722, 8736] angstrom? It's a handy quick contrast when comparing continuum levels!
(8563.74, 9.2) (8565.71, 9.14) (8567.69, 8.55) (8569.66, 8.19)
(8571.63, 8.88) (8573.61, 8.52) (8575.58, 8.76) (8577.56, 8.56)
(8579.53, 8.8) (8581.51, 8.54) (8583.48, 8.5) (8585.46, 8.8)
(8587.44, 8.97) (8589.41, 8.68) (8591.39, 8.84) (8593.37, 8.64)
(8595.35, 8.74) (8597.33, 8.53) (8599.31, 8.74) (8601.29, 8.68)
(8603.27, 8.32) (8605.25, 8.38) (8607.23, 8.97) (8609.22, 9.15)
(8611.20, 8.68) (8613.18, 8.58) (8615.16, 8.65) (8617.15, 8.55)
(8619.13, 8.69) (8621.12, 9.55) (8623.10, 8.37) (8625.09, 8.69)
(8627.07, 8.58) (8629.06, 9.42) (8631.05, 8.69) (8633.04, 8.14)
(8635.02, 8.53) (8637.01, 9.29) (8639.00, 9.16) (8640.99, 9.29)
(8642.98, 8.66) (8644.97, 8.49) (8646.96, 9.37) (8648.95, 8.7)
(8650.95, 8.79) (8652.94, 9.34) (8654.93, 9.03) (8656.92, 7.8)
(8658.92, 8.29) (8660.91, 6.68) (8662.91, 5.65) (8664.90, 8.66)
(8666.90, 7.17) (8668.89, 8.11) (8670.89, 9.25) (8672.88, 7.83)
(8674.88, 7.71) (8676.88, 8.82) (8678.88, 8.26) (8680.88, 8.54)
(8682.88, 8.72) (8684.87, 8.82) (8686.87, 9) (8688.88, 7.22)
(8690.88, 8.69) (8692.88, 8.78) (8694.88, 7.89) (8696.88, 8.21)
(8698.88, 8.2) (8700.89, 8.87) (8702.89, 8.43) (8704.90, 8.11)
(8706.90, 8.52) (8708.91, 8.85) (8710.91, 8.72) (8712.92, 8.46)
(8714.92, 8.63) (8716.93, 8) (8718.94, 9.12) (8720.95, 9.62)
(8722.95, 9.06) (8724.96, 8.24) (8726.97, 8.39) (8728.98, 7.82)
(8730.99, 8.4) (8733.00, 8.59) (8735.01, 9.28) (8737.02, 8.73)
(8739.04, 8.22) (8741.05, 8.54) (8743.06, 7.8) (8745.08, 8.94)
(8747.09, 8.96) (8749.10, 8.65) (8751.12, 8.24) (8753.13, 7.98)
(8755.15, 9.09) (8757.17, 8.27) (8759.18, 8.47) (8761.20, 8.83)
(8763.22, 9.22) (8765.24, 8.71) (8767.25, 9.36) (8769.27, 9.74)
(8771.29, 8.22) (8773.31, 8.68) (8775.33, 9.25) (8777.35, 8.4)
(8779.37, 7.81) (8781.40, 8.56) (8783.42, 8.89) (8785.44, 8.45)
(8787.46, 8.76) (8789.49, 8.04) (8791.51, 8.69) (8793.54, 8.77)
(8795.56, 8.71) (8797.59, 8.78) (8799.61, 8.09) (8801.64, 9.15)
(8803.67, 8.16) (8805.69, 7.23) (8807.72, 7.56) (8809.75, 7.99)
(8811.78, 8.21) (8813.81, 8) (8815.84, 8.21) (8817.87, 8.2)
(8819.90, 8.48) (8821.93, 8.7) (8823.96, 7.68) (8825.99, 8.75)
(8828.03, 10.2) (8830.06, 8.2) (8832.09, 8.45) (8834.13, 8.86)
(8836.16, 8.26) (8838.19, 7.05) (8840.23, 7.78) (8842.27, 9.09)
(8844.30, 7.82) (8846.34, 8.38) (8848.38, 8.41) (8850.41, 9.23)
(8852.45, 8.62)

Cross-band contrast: 55.6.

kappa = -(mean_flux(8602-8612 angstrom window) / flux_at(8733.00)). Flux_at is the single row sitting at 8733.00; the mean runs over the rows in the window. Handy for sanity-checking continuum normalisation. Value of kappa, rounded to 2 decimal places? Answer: -1.01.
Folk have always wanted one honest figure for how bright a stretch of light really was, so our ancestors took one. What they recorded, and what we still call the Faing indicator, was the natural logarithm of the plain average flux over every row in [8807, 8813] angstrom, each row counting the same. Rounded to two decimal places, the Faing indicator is 2.07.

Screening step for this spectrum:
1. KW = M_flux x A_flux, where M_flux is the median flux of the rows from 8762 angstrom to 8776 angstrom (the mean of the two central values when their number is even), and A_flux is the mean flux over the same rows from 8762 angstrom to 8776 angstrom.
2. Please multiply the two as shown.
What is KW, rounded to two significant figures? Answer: 83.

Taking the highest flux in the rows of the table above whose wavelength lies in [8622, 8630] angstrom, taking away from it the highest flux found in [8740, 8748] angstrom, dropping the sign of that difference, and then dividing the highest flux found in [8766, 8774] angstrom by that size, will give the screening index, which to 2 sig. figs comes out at 21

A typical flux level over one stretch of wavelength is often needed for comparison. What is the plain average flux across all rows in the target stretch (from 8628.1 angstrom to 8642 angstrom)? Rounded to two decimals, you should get 8.93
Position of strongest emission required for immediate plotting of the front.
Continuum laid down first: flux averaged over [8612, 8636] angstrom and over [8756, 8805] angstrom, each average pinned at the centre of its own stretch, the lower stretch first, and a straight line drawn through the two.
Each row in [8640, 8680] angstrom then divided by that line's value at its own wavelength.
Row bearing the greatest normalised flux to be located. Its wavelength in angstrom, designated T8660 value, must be 8646.96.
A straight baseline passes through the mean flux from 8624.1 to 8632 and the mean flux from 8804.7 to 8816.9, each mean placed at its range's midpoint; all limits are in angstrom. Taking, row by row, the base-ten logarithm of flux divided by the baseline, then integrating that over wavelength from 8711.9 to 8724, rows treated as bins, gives 0.27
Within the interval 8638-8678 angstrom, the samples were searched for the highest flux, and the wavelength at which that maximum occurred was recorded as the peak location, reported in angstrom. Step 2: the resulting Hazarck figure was 8646.96 angstrom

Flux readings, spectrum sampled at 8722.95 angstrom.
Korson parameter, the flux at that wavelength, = 9.06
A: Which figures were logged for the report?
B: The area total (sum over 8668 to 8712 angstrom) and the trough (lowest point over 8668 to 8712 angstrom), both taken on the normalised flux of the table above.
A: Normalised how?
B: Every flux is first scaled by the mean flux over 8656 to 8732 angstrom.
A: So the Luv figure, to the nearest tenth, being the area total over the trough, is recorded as 25.7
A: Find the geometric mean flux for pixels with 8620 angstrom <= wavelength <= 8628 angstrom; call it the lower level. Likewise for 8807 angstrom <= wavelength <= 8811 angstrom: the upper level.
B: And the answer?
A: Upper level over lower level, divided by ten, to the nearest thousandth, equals 0.088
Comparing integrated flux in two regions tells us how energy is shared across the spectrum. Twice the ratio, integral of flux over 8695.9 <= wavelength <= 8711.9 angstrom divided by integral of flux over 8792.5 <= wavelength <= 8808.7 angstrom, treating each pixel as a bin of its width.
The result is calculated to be 2.02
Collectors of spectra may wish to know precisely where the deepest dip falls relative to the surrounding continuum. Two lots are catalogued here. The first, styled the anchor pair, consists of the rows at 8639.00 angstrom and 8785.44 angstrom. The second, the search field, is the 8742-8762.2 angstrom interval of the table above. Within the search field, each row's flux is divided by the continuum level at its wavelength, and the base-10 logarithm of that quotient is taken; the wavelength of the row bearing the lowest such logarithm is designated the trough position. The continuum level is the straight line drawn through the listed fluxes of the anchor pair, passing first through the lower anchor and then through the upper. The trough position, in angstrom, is 8743.06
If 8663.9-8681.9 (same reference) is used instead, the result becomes 8666.90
